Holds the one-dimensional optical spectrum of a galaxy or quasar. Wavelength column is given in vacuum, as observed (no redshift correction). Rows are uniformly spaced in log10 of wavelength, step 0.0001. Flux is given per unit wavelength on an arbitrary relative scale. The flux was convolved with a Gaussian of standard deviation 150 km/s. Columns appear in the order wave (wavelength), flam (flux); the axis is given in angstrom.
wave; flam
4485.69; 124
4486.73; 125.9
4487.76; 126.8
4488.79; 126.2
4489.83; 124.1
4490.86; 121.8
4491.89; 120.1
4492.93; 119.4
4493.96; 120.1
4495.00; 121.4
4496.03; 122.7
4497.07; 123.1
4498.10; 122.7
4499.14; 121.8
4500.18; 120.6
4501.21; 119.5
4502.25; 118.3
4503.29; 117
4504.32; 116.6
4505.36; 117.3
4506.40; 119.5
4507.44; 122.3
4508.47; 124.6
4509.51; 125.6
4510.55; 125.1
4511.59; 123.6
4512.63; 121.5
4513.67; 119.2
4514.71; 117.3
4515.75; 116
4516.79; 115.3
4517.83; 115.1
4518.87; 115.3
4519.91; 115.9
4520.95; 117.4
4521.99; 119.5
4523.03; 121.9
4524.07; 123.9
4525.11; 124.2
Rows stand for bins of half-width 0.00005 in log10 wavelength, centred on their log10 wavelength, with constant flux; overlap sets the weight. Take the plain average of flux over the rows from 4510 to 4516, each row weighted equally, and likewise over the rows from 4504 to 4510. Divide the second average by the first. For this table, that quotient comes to 1.004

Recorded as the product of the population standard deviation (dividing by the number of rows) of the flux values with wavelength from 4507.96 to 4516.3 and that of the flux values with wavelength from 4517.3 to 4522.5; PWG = 5.7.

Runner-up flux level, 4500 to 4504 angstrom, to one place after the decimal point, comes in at 119.5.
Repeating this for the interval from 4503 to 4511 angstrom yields 125.1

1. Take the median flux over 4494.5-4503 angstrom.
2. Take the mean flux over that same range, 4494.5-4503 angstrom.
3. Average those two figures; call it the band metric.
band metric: 121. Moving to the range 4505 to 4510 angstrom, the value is 122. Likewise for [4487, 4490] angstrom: 126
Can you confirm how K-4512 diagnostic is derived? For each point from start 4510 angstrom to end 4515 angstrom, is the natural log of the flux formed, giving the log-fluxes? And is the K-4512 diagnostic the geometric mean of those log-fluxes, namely 4.798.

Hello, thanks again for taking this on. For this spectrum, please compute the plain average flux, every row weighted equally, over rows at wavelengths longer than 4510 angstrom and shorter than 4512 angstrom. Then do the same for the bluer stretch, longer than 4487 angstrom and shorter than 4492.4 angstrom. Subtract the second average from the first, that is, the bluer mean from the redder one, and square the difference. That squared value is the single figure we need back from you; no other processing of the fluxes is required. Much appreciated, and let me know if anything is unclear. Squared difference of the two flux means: 0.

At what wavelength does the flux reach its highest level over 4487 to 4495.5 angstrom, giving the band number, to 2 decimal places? 4487.76 angstrom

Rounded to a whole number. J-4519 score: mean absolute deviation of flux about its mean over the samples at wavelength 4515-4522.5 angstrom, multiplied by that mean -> 139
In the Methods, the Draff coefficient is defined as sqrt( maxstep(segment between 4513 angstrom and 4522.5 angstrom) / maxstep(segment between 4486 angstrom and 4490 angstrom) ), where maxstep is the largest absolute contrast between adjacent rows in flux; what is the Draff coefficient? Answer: 1.00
